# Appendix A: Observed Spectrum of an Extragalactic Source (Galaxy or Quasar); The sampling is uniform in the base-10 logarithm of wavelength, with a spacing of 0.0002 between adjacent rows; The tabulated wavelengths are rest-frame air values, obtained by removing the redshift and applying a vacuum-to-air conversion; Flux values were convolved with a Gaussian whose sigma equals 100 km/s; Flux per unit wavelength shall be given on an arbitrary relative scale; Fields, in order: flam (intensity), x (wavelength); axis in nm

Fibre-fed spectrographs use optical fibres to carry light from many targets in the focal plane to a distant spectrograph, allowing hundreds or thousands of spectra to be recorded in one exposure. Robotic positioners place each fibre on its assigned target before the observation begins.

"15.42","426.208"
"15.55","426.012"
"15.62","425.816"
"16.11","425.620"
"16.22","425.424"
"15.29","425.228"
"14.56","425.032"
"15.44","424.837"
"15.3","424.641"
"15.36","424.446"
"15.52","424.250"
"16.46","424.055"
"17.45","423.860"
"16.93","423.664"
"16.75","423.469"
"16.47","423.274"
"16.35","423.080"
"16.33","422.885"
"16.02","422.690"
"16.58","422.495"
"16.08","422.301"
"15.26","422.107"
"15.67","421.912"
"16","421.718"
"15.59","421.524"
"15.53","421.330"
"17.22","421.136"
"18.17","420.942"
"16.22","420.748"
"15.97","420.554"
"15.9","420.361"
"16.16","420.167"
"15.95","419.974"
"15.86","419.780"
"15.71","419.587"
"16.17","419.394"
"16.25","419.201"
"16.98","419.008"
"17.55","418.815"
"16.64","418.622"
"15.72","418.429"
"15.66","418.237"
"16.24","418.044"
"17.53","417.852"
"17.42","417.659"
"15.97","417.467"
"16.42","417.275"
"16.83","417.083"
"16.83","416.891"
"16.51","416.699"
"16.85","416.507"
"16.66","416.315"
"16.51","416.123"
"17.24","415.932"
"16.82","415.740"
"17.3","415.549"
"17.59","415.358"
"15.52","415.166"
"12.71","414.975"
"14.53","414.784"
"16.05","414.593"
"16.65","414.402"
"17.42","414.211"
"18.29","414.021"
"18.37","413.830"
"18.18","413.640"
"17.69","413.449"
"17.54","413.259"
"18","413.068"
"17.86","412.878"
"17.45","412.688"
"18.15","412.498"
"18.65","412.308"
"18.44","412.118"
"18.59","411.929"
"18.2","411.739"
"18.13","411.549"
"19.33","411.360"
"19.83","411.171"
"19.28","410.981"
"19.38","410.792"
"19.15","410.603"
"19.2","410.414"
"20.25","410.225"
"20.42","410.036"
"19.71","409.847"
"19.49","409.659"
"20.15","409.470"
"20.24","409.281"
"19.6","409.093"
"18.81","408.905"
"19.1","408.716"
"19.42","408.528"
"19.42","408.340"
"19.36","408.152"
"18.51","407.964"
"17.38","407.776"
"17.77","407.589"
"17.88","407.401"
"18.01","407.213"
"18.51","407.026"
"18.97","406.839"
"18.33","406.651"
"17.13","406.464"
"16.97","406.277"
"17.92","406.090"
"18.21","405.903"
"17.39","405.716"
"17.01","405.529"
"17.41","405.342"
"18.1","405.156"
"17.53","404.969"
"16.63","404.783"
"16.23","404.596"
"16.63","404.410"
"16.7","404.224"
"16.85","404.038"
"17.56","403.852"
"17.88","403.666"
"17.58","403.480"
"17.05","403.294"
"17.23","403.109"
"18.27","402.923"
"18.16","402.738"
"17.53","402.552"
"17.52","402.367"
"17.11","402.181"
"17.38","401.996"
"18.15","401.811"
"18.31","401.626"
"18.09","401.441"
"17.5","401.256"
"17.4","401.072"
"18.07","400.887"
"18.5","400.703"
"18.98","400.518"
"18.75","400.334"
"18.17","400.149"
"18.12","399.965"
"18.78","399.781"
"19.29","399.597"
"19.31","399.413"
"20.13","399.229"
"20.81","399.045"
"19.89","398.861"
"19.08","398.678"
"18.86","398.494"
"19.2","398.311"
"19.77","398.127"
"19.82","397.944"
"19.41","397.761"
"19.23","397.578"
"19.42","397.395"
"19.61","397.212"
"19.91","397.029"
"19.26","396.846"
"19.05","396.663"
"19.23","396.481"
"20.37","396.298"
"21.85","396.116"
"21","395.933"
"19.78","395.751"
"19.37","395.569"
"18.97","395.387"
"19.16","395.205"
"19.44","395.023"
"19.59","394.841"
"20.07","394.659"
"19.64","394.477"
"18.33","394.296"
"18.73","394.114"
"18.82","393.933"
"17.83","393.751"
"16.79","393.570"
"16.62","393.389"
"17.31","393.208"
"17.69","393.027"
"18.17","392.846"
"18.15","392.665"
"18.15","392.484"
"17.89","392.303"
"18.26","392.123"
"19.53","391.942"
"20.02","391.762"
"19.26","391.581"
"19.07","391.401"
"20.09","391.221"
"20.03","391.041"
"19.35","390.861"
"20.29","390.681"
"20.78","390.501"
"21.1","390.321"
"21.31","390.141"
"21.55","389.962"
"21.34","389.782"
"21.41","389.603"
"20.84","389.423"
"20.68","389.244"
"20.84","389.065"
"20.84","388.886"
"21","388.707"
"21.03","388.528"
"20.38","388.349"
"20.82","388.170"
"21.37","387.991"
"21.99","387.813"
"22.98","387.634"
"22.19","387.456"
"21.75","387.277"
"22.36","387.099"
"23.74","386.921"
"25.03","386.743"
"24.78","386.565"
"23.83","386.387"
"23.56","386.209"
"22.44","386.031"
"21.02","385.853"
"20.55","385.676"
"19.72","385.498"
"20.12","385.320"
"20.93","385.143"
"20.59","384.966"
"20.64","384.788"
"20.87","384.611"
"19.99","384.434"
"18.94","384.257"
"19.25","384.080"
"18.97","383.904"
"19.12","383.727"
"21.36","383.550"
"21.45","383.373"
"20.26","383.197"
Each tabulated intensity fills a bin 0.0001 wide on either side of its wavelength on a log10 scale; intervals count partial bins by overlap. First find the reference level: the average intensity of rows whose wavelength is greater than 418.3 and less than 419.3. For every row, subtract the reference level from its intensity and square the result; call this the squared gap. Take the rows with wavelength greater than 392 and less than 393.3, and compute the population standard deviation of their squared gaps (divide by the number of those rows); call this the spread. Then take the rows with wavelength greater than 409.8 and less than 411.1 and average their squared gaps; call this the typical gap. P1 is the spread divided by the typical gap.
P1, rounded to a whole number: 0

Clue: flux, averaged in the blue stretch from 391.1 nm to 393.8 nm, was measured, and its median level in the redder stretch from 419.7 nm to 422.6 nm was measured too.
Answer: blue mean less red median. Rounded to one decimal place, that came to 2.4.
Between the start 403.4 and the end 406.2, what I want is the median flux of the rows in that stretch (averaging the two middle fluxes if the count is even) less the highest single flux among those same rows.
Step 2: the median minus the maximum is -0.80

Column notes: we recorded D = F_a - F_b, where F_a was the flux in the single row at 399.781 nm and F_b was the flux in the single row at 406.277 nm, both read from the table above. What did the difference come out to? 1.8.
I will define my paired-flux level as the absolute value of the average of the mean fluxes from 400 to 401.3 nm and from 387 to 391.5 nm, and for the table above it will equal 19.6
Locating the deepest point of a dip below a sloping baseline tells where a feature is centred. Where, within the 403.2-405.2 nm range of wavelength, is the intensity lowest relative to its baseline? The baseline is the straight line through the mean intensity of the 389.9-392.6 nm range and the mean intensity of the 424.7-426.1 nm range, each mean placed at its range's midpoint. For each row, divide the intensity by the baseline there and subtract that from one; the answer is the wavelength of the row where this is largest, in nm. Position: 404.596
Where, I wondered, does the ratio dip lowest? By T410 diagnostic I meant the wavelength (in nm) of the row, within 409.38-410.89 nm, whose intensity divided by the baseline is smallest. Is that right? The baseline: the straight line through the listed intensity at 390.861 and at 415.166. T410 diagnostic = 410.603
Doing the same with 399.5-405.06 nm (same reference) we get 404.596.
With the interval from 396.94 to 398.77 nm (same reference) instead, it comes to 398.494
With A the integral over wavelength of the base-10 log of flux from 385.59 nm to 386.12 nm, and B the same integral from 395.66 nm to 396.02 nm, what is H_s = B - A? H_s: -0.23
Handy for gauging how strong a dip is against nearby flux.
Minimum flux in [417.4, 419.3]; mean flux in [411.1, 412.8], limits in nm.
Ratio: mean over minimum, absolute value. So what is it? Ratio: 1.18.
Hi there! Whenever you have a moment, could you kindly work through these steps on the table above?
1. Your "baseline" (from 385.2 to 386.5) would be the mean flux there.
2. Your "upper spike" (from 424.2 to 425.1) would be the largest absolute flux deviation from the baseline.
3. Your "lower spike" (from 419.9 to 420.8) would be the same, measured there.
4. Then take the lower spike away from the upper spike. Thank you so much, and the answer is 1.3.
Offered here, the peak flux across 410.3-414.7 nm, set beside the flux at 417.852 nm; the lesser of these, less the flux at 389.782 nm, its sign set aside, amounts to 3.8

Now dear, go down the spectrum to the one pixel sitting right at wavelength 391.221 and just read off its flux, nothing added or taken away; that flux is 20.09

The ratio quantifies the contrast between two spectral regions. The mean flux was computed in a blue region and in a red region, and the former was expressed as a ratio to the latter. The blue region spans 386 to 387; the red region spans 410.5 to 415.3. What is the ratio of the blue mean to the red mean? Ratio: 1.35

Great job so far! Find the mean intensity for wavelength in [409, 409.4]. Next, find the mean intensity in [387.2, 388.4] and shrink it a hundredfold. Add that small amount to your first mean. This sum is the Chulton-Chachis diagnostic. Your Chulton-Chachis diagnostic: 20.1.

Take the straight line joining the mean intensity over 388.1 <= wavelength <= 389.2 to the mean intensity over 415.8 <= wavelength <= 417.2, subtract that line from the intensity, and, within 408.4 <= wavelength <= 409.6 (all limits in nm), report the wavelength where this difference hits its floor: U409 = 408.905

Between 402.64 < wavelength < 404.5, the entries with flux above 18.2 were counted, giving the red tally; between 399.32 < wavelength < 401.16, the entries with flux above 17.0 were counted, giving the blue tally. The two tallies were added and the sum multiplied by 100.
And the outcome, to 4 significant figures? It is 1100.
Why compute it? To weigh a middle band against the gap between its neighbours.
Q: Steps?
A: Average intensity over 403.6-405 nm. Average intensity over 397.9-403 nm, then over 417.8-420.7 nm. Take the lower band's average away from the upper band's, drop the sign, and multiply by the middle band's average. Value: 39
